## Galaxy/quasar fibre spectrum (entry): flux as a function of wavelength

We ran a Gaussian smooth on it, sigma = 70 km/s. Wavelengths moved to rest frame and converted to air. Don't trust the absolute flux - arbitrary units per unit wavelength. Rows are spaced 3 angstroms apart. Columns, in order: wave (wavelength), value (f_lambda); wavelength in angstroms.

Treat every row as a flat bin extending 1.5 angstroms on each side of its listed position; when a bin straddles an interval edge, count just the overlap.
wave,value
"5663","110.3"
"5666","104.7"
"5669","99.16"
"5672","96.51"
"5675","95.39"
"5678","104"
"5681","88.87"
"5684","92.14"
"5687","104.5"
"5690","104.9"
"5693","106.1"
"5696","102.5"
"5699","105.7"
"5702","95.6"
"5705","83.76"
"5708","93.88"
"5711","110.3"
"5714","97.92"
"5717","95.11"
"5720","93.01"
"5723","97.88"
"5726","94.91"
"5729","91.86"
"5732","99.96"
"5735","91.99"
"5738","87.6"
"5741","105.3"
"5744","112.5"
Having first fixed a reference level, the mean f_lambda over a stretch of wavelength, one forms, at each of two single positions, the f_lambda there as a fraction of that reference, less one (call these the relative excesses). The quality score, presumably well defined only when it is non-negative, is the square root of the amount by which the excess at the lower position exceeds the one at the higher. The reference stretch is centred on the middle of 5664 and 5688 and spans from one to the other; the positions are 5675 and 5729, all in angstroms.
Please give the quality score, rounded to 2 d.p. 0.19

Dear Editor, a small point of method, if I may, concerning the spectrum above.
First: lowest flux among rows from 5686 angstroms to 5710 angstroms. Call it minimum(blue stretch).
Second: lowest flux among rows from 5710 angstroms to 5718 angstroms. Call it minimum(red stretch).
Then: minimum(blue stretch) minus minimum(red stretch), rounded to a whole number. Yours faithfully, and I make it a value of -11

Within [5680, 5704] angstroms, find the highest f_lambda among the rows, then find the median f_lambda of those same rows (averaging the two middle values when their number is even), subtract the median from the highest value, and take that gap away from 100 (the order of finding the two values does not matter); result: 97.4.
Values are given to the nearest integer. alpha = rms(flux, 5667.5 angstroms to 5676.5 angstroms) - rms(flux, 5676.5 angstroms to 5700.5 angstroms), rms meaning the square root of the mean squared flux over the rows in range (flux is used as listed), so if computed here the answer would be -4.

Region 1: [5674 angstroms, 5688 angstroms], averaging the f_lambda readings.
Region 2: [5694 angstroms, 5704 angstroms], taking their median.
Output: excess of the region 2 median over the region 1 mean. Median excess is 6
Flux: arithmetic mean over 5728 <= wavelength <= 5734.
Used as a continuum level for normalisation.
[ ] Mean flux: 95.9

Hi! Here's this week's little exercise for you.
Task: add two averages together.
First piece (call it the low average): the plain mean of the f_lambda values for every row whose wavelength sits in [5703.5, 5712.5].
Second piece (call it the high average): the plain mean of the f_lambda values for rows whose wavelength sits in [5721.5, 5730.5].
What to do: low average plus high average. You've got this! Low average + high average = 190.9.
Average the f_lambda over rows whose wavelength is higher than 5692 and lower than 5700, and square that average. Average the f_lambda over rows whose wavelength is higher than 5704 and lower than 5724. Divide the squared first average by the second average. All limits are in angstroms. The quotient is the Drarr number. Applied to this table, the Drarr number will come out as 114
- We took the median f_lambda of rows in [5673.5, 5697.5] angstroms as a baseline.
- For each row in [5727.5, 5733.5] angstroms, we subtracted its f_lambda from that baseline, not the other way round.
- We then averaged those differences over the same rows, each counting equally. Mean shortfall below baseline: 7.3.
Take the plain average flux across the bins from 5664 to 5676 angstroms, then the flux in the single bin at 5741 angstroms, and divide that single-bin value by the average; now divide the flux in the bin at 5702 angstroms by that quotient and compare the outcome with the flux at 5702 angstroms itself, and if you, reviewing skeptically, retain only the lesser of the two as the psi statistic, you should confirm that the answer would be 90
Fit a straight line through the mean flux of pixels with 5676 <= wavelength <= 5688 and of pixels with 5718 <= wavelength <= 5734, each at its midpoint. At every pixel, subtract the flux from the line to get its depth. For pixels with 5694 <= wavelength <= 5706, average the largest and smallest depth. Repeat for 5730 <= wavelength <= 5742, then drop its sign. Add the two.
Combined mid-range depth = 3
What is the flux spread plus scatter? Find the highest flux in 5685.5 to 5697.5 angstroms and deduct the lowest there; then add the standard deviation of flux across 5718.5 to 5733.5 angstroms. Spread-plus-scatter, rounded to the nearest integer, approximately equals 7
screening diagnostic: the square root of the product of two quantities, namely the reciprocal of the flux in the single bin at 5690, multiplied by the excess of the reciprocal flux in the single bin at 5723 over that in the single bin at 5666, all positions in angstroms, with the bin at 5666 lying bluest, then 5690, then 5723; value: 0.0025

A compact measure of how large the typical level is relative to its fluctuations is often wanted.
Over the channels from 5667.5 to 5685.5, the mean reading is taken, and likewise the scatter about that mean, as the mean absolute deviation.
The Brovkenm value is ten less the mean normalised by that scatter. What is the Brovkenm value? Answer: -15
